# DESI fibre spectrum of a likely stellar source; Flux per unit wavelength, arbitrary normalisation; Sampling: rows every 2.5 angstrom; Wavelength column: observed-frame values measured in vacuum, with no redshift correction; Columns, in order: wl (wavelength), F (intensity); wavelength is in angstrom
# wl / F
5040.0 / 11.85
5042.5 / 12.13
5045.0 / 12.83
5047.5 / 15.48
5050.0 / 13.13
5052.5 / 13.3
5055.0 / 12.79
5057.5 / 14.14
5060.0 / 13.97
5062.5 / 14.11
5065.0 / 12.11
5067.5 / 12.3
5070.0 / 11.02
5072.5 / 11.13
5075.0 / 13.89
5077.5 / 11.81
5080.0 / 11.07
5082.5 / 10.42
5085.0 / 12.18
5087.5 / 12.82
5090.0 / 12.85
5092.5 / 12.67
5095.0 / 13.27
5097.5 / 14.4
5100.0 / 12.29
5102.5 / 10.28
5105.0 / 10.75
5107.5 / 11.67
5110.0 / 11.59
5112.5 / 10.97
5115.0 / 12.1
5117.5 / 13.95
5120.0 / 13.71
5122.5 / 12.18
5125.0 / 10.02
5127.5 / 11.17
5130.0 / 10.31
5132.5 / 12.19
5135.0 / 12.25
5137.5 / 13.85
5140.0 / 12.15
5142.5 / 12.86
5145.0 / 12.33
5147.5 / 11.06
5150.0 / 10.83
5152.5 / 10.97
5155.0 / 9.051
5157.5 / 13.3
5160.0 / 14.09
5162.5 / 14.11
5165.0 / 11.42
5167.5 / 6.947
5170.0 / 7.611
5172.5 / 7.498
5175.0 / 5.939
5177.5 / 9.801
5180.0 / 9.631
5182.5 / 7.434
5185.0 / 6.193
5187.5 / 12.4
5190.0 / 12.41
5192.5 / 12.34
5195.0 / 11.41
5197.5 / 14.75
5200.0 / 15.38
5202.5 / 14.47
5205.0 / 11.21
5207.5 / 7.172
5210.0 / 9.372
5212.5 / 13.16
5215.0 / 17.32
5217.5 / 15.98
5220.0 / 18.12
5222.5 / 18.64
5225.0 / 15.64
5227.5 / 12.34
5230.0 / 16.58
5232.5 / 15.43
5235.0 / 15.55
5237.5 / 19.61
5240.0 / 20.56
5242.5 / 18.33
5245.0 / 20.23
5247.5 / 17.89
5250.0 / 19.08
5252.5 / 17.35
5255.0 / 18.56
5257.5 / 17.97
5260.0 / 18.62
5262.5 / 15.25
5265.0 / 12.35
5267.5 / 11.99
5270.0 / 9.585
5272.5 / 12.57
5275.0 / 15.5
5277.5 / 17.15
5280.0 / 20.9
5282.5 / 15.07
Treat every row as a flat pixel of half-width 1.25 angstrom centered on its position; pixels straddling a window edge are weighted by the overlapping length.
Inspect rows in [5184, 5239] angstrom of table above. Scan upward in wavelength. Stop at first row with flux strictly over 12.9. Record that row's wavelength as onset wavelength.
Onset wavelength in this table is 5197.5 angstrom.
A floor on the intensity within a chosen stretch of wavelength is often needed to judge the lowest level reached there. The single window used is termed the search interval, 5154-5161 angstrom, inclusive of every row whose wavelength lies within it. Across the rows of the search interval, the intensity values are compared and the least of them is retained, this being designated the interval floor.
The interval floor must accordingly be 9.051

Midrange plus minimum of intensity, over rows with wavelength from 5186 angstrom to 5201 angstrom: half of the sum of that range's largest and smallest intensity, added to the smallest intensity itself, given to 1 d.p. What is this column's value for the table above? 24.8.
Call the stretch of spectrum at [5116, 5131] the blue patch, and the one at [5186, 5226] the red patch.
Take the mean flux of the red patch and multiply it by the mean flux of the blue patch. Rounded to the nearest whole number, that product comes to 163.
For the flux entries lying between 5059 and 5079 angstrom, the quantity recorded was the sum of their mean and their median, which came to 24.7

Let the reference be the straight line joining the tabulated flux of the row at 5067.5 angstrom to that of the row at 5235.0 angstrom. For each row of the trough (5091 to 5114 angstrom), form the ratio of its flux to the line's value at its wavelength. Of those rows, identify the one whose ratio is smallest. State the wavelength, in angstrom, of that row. 5102.5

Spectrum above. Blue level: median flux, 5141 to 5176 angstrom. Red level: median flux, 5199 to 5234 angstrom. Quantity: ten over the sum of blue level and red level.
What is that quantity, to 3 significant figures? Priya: 0.379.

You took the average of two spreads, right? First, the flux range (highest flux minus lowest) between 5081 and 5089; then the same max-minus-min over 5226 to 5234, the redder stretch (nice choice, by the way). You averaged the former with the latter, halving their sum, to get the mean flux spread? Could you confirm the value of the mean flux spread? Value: 3.32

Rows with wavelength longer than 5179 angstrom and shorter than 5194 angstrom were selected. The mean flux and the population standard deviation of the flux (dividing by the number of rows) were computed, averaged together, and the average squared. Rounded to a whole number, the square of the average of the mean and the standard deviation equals 40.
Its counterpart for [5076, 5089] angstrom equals 39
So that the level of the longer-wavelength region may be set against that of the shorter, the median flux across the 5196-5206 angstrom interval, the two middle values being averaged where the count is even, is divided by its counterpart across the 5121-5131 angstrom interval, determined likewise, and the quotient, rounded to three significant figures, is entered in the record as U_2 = 1.36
